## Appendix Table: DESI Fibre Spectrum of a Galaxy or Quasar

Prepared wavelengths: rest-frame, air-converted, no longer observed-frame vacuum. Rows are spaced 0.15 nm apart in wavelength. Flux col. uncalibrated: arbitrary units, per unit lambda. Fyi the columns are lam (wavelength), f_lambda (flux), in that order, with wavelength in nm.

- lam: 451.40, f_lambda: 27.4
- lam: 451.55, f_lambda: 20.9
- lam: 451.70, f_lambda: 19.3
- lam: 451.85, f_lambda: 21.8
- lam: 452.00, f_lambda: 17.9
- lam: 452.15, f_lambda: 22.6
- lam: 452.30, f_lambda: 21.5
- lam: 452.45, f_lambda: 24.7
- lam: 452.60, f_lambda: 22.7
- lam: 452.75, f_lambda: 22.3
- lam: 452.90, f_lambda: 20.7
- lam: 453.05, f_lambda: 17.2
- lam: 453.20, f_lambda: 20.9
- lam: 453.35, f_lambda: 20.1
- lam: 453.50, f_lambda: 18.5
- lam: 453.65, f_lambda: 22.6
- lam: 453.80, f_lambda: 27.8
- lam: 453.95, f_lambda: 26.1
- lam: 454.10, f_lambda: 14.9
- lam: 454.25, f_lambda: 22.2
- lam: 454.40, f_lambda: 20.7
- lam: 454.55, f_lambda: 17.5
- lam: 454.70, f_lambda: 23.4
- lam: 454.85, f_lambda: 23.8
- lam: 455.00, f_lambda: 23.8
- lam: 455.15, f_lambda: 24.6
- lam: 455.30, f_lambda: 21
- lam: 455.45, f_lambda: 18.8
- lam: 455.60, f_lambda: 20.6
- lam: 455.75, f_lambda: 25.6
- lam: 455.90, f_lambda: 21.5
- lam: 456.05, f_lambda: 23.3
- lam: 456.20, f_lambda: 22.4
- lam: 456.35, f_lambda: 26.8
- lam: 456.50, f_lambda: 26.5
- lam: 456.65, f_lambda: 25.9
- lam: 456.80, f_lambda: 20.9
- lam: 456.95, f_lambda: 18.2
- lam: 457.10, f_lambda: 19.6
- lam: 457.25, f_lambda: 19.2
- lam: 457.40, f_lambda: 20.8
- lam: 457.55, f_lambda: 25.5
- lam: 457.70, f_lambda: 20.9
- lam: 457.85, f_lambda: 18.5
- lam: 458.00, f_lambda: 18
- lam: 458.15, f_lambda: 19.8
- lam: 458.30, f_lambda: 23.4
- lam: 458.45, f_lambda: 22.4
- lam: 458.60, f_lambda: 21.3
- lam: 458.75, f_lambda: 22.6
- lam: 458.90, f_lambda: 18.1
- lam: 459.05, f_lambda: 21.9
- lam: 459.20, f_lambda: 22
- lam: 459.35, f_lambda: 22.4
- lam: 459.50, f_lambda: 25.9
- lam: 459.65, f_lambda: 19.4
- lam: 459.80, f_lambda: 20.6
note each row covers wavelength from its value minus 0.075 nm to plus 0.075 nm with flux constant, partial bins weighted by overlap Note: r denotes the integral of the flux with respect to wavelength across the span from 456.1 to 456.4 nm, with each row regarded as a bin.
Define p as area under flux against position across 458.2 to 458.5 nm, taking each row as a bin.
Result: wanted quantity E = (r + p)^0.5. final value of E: 3.75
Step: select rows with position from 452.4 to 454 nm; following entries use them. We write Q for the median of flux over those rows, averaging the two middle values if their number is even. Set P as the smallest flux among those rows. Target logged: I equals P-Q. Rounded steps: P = 17.2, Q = 22.3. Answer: -5.1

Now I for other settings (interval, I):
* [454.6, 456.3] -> -4.5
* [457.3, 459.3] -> -3.3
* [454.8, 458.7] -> -3.4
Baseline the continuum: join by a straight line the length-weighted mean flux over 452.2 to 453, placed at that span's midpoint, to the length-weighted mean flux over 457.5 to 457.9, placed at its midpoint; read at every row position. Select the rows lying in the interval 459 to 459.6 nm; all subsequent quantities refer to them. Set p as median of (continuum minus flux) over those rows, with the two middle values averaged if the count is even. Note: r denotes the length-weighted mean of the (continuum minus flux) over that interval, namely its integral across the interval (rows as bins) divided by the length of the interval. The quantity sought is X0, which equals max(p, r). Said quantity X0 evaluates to -0.8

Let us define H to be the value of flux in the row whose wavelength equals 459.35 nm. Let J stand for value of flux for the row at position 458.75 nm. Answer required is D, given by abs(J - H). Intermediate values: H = 22.4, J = 22.6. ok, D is 0.2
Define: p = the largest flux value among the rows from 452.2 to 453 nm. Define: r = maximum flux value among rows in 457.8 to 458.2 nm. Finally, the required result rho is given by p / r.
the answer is 1.25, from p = 24.7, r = 19.8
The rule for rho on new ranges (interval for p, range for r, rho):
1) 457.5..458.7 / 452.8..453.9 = 0.92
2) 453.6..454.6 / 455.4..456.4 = 1.04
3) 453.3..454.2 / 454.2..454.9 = 1.17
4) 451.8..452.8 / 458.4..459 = 1.09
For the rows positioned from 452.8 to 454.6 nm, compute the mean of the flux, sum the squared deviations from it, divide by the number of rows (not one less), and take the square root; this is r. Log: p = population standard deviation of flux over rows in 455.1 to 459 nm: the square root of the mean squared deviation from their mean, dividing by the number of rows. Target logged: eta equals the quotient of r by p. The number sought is 1.30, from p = 2.7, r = 3.50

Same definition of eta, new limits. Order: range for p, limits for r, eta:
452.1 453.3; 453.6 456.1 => 1.54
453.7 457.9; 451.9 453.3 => 0.71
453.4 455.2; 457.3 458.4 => 0.70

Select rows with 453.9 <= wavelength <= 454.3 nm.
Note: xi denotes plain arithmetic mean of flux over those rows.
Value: 21.1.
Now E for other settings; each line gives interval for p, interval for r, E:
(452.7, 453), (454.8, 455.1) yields 3.67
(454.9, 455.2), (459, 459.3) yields 3.72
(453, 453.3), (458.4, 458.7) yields 3.51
